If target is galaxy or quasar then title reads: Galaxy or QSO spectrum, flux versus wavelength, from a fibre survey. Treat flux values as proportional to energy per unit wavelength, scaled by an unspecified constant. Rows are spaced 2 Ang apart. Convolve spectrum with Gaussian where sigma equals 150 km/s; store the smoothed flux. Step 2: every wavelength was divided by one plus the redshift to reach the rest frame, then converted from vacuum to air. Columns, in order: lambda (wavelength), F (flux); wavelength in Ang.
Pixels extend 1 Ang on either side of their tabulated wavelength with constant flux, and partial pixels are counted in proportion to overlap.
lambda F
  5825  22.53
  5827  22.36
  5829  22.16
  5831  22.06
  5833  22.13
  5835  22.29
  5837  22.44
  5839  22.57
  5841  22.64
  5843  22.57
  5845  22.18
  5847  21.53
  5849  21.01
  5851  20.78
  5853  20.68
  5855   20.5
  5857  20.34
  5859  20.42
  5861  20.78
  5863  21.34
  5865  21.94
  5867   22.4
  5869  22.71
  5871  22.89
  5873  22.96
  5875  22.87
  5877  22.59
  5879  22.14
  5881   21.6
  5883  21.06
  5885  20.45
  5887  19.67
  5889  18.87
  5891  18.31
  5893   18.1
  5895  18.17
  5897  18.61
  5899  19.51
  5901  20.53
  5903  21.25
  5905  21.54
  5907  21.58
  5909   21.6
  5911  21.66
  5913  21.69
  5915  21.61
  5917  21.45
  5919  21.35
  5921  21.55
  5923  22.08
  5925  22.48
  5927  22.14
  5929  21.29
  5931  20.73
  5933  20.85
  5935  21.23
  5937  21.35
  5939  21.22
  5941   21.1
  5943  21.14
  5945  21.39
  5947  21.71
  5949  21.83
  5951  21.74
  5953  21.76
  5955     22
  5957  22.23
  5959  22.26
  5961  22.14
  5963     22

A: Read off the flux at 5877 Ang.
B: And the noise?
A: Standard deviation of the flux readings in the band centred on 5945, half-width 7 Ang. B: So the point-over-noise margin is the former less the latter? 22.3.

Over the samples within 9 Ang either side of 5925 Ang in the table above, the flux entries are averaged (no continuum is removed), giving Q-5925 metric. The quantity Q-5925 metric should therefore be 21.5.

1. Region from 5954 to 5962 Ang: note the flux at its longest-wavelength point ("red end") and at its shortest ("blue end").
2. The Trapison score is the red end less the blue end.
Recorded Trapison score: 0.14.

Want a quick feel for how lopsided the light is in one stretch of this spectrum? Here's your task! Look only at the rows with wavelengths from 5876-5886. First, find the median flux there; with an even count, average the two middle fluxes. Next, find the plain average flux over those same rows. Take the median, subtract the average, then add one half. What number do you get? 0.53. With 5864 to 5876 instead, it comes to 0.66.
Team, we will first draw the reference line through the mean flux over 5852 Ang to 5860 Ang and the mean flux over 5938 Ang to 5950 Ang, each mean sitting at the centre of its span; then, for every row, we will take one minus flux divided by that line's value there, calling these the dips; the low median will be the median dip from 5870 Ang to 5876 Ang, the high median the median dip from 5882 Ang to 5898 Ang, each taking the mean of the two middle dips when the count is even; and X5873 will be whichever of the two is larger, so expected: 0.102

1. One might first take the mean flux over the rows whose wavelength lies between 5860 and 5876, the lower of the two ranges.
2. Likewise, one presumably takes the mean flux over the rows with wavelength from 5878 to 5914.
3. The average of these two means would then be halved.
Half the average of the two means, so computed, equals 10.6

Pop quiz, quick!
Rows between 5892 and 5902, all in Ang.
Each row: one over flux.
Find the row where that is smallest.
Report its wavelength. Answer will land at 5901 Ang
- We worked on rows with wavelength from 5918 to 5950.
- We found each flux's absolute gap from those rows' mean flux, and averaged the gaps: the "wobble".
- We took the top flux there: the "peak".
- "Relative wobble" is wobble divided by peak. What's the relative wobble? 0.017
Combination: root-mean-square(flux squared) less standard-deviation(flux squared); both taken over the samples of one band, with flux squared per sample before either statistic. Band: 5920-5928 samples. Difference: 472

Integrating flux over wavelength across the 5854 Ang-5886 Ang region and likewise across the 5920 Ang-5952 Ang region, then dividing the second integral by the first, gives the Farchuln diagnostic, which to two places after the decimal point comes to 0.99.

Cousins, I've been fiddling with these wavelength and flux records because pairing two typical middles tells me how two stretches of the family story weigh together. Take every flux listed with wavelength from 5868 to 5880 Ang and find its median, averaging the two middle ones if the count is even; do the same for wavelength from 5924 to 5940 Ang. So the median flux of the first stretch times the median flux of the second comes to 485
